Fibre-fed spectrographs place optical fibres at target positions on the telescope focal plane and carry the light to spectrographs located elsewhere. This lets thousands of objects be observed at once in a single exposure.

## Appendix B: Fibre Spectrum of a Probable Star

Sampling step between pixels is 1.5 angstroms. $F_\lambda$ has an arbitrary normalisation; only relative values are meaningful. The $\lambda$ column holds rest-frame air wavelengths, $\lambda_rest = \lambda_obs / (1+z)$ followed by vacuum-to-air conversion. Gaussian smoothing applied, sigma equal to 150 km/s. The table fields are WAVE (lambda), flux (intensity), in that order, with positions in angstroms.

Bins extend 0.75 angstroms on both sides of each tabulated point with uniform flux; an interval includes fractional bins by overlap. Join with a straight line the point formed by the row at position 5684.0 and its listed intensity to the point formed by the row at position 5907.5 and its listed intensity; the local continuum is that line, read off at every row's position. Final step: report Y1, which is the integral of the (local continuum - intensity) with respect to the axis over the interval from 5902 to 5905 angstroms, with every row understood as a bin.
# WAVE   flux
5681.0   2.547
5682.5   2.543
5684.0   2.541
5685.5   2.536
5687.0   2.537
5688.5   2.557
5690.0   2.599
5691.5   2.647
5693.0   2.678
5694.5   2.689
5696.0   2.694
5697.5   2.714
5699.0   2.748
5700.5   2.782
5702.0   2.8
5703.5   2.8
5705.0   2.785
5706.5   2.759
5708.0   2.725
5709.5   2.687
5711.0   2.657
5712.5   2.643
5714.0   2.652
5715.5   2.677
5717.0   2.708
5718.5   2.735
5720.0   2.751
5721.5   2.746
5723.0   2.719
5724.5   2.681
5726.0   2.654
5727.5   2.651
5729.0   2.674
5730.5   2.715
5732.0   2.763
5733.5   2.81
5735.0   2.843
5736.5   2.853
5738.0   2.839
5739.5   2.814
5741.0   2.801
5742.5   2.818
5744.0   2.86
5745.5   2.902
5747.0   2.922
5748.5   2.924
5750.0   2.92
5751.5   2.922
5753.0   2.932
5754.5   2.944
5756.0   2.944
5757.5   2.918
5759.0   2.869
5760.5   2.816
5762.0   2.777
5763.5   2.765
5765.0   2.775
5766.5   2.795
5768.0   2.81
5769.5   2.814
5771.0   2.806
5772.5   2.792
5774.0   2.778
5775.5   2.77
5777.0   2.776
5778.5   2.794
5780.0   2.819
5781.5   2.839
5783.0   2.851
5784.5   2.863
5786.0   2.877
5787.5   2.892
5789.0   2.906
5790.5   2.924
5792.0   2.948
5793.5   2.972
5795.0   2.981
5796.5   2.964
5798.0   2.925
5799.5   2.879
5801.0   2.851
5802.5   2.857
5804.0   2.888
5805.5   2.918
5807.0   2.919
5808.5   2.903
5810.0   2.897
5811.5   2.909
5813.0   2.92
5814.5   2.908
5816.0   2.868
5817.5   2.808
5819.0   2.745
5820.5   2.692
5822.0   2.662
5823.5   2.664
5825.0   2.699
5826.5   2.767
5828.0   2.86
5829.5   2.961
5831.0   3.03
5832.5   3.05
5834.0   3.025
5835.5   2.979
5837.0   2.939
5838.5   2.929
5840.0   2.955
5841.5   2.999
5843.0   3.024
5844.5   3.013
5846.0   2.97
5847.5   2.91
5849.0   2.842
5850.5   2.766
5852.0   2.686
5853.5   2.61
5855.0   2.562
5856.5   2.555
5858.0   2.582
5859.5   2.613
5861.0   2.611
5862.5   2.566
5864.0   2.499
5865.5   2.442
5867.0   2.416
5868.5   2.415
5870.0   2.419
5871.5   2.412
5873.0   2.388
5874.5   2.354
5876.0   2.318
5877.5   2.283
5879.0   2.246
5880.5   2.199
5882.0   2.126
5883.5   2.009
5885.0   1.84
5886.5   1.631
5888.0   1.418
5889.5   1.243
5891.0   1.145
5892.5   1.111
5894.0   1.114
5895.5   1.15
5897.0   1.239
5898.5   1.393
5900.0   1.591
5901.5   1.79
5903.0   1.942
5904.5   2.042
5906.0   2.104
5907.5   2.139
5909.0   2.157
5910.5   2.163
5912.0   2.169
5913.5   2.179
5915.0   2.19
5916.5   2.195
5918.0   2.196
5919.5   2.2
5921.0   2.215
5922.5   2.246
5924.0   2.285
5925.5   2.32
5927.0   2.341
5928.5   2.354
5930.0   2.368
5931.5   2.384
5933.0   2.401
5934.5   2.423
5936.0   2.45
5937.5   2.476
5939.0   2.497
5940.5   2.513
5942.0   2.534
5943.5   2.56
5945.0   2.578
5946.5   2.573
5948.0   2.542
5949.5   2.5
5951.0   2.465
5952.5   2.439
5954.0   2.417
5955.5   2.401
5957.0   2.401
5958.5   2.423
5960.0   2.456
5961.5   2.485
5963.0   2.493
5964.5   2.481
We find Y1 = 0.5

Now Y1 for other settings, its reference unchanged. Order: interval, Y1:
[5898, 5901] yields 1.9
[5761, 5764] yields -1.1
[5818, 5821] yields -1.3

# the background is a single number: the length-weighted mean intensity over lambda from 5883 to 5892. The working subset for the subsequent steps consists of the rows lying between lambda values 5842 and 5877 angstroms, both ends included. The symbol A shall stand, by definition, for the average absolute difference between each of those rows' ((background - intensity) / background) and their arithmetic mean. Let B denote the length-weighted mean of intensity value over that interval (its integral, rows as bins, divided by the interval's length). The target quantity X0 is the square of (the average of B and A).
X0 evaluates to 1.9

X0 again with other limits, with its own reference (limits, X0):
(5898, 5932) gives 1.3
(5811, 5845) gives 2.2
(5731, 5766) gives 2.1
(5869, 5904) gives 1.1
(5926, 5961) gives 1.6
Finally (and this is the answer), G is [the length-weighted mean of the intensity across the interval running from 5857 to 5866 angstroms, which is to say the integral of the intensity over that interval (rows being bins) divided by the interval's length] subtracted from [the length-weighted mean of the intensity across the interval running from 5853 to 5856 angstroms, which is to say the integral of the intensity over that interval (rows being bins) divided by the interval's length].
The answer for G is 0.0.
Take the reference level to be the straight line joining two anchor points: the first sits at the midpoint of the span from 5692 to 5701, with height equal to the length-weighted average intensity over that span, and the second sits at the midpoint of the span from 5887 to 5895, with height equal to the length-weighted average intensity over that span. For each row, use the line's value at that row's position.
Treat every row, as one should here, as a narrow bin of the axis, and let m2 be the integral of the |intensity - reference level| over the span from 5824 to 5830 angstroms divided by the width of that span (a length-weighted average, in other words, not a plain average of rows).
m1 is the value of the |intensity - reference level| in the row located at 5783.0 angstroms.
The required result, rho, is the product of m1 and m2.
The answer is 0.88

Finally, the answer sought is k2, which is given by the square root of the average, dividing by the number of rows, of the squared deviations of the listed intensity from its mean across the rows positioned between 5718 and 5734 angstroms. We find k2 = 0.047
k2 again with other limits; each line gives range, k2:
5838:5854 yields 0.133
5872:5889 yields 0.304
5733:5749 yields 0.042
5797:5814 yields 0.024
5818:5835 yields 0.150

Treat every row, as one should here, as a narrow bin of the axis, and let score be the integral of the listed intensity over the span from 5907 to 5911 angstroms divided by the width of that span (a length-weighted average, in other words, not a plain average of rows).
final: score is 2.2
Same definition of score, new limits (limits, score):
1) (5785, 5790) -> 2.9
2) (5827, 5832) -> 2.9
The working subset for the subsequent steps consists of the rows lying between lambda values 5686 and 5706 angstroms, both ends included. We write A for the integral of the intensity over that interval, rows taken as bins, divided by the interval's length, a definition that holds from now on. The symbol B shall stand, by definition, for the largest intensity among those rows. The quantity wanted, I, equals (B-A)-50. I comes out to -49.9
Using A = 2.7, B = 2.8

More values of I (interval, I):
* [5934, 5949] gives -49.9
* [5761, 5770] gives -50.0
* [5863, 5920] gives -49.5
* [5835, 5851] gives -49.9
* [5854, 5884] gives -49.8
